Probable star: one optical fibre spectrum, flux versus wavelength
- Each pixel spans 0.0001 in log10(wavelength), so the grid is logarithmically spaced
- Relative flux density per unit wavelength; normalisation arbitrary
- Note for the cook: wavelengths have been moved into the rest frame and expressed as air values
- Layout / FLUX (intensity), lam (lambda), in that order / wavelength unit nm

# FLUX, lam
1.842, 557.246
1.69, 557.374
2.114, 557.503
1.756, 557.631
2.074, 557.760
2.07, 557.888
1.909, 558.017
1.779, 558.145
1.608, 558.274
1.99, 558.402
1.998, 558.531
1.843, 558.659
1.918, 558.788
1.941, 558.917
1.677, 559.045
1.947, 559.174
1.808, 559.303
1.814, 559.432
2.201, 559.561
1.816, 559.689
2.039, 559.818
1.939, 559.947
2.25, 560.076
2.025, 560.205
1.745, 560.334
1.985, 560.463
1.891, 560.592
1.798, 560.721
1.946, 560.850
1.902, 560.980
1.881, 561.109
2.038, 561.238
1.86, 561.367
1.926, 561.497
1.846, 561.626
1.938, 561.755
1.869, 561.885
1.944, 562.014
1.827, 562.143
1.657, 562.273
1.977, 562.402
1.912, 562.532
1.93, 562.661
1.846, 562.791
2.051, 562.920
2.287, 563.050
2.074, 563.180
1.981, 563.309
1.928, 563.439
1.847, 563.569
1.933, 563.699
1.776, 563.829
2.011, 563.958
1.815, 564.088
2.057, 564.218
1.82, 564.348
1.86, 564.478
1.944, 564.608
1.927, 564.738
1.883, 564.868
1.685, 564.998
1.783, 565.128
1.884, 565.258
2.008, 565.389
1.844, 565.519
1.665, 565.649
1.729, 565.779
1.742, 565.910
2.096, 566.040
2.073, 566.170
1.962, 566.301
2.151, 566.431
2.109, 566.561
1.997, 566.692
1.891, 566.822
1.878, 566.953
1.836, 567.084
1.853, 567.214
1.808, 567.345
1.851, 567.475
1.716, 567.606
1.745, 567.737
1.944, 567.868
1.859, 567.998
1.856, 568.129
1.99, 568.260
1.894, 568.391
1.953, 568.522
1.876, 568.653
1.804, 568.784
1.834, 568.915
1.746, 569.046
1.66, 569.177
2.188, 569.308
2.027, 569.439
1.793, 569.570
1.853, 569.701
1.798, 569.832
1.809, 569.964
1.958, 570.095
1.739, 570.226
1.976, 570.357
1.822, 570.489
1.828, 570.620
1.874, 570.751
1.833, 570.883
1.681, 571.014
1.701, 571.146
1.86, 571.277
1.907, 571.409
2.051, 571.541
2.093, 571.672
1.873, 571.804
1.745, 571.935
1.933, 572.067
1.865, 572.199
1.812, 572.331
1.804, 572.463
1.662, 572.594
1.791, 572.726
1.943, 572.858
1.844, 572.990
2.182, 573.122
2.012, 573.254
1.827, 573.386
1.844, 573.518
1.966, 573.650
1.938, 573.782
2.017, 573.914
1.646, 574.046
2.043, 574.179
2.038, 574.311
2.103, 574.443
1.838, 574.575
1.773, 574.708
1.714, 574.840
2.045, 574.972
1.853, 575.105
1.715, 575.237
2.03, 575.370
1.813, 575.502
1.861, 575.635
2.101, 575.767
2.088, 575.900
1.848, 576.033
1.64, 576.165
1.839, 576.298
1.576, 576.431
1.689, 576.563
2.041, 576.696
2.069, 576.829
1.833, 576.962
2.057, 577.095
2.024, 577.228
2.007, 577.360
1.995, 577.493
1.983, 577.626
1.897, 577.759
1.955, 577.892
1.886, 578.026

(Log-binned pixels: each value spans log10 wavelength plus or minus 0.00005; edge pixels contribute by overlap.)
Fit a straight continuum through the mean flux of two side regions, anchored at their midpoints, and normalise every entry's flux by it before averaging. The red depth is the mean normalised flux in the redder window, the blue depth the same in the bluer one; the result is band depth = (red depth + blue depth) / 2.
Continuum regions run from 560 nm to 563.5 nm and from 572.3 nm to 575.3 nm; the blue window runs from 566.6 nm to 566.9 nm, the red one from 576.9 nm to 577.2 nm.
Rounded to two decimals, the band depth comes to 1.03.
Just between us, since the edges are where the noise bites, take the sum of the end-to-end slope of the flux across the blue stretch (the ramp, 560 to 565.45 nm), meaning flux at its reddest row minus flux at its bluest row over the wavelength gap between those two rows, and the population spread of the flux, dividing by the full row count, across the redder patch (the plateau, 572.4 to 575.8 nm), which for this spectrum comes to 0.097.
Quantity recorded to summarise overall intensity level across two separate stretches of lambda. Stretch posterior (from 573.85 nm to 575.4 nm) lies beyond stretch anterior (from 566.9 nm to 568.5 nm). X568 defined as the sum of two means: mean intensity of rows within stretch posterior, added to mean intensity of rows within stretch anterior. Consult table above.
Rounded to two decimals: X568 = 3.75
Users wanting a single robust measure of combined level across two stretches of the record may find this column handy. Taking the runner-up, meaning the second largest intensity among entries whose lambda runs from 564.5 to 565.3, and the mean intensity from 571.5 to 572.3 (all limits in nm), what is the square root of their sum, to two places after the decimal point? 1.96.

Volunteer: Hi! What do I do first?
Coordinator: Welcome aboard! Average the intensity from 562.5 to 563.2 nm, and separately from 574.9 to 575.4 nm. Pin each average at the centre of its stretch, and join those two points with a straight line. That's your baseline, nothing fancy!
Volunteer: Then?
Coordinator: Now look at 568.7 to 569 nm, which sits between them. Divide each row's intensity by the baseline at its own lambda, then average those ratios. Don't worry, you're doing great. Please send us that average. 0.93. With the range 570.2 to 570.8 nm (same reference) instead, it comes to 0.95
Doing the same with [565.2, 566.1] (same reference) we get 0.93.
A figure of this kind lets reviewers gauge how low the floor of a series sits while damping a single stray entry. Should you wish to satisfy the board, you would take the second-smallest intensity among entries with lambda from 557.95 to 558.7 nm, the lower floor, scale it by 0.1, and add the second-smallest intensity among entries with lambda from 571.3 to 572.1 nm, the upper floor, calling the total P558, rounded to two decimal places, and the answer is 2.05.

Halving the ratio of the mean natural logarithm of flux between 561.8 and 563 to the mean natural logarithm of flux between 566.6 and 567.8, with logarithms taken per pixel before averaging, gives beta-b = 0.521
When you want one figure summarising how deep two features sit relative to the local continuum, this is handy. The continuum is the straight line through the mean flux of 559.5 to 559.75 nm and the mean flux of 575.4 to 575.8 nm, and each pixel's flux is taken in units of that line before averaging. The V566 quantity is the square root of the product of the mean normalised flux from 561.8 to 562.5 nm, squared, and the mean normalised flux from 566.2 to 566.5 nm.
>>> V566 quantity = 0.95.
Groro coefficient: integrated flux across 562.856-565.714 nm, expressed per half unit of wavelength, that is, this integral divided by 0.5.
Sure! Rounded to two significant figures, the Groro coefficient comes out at 11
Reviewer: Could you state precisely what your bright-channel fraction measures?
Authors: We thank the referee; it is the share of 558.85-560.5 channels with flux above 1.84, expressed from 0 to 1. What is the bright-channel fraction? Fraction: 0.62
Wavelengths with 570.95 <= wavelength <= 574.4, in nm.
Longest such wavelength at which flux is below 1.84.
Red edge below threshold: 574.046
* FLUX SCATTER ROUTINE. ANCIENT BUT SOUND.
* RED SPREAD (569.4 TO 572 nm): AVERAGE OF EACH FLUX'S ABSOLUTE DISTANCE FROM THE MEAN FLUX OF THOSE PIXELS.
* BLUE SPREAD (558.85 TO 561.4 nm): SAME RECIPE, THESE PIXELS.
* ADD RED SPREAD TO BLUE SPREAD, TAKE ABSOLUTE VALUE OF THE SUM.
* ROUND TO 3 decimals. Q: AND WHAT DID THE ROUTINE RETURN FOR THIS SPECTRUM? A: 0.193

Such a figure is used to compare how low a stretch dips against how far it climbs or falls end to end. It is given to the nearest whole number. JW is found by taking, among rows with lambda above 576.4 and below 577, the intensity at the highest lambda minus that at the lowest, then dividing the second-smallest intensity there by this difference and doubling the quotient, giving 13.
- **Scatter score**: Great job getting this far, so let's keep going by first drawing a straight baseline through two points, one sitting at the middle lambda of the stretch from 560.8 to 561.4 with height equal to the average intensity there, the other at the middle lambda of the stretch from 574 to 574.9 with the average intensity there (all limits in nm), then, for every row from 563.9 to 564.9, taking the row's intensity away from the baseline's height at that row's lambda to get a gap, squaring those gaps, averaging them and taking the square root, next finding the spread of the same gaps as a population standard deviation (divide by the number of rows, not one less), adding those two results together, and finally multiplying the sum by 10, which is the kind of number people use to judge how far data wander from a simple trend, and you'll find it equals 1.6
